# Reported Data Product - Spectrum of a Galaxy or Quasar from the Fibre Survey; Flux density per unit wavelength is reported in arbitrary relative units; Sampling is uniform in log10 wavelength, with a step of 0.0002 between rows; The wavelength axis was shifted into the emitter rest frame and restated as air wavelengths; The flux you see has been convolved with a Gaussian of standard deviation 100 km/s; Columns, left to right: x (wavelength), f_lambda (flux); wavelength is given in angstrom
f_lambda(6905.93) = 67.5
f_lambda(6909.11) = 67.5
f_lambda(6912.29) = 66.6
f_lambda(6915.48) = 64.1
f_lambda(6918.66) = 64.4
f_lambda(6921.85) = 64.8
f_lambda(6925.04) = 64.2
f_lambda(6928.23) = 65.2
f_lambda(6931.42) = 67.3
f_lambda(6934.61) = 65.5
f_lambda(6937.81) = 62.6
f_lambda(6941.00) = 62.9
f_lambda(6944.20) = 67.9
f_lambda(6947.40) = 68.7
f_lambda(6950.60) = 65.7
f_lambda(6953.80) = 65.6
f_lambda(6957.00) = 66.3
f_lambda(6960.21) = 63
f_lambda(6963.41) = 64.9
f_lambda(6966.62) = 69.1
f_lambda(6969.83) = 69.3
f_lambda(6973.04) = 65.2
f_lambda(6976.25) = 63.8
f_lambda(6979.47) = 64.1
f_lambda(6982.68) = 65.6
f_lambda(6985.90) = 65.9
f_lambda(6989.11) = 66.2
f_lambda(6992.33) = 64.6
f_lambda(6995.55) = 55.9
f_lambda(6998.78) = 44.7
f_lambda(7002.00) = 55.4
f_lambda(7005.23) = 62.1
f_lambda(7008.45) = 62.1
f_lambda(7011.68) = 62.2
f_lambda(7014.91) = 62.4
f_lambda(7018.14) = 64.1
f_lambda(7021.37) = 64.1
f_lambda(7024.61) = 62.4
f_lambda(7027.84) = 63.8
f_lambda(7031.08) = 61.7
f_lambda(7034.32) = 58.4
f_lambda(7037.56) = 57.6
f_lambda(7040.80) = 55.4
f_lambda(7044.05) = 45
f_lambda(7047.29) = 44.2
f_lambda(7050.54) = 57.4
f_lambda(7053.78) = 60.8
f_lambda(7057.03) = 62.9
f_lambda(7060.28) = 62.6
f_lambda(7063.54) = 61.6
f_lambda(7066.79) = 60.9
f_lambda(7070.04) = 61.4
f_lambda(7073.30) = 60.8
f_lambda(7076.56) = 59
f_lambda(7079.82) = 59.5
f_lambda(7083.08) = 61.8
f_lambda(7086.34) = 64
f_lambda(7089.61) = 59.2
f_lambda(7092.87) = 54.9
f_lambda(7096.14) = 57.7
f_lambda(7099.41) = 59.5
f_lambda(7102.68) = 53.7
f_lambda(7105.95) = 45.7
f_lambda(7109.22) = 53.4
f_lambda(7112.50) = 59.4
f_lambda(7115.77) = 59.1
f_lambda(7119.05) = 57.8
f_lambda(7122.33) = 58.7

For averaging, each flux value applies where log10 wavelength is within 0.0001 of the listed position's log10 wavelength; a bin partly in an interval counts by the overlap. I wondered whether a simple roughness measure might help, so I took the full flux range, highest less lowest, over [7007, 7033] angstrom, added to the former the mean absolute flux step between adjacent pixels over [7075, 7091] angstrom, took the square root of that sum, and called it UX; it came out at 2.2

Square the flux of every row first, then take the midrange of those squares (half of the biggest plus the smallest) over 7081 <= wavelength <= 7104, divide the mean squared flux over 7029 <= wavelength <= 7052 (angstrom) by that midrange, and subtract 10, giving -9.1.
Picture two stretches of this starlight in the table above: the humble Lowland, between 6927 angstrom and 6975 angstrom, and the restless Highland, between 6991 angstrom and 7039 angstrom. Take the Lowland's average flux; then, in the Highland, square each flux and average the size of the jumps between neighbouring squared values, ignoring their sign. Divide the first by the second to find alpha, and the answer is 0.17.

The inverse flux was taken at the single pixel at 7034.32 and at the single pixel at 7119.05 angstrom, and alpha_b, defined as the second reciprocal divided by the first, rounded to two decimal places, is 1.01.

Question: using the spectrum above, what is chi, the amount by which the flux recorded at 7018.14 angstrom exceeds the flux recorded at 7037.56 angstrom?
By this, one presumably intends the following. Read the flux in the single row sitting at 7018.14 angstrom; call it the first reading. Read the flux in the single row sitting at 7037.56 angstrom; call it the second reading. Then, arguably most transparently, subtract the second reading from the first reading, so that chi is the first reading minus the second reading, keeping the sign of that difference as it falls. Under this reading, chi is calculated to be 6.5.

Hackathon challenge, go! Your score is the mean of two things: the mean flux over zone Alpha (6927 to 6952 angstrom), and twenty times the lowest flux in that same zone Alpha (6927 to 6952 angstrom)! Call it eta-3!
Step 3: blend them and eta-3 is 659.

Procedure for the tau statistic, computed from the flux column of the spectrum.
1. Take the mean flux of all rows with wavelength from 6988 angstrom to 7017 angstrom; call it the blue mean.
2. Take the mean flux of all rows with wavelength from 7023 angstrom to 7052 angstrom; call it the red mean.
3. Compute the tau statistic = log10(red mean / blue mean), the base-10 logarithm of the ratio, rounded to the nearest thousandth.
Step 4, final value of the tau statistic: -0.025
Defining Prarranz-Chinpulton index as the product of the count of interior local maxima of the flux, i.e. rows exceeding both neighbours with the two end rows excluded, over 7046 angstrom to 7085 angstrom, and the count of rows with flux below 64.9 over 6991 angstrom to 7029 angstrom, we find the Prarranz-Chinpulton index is 24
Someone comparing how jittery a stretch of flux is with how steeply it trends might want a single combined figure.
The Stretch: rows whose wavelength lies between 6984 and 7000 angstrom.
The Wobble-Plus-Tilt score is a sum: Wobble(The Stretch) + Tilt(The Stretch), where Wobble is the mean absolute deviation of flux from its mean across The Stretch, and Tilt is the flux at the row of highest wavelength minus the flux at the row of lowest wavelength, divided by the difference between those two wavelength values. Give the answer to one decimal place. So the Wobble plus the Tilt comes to 5.7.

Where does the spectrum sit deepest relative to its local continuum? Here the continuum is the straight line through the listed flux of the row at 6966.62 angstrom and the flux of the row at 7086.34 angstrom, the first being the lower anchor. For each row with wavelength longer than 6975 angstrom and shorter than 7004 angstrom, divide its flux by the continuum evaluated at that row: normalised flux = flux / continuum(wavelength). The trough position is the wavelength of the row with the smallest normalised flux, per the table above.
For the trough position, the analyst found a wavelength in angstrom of 6998.78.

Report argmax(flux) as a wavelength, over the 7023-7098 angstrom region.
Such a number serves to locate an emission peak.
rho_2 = 7086.34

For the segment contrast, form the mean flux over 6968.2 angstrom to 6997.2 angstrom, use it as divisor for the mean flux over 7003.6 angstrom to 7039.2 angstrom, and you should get 0.96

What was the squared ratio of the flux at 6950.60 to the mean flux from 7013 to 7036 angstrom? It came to 1.11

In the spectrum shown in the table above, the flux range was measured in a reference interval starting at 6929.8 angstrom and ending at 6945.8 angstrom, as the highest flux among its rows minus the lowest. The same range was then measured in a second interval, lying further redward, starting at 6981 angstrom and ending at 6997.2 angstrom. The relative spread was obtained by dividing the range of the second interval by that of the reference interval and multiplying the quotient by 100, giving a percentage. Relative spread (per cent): 194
